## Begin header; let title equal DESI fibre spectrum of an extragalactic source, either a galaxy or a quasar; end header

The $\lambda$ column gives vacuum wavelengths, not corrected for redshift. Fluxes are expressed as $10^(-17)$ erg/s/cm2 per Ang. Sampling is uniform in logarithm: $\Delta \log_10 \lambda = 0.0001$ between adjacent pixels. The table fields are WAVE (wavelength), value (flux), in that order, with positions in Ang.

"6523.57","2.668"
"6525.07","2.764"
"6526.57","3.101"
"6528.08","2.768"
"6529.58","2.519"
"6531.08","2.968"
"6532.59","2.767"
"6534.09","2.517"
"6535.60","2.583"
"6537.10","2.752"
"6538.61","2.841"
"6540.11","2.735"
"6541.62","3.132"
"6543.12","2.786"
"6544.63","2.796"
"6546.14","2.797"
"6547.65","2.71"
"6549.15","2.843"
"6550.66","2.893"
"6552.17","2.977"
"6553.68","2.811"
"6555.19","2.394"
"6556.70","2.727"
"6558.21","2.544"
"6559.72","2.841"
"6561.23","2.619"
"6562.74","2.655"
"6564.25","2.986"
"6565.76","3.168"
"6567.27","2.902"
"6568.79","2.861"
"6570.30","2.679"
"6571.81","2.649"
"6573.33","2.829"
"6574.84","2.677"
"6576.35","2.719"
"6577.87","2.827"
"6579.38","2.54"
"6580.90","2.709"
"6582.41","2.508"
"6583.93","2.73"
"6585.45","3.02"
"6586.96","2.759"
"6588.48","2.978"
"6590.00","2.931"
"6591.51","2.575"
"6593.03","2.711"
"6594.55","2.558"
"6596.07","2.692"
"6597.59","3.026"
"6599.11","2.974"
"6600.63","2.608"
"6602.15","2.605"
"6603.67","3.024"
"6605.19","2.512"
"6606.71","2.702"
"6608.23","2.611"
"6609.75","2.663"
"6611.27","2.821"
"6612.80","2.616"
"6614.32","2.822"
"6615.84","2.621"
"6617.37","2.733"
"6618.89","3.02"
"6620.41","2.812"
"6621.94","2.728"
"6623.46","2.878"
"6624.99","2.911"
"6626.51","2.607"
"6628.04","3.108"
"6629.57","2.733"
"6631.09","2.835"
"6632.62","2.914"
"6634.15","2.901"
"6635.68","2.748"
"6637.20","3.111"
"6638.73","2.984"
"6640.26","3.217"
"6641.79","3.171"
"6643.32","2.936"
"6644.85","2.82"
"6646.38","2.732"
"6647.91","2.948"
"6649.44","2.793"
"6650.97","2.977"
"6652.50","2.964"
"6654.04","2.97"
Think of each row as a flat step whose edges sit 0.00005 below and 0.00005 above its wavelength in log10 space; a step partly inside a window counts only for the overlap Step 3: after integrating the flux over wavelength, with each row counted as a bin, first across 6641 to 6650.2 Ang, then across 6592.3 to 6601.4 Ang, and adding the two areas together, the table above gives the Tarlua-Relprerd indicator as 51.8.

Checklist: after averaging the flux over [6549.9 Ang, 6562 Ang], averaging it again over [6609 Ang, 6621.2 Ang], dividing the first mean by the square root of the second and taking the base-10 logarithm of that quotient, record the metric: 0.215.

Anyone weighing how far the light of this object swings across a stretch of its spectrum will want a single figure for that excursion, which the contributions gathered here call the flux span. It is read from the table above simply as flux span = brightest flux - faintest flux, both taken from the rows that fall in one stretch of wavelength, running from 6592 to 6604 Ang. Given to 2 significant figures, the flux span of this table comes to 0.47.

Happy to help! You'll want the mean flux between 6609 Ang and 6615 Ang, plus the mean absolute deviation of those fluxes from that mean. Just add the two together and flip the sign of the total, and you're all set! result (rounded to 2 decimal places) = -2.82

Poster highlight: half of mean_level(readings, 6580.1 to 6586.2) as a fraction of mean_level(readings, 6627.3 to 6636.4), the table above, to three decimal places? 0.477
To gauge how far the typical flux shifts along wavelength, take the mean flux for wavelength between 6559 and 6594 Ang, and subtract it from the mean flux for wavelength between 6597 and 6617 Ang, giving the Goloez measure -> -0.04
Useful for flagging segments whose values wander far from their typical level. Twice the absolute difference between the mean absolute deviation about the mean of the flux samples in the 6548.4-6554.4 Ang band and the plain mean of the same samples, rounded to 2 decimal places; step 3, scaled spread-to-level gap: 5.65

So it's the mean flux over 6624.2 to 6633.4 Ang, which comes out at 2.85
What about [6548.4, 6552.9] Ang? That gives 2.90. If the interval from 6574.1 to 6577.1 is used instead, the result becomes 2.70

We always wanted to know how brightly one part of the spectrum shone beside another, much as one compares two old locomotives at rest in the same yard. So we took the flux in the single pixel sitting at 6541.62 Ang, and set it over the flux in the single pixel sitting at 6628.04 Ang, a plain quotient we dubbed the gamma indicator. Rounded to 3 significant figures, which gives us 1.01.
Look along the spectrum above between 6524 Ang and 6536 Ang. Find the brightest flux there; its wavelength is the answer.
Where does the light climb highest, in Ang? 6526.57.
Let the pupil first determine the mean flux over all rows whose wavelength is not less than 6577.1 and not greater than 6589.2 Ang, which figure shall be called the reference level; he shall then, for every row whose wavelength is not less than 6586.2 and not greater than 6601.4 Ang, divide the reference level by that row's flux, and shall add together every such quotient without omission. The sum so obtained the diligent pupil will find 10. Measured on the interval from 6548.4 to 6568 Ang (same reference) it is 13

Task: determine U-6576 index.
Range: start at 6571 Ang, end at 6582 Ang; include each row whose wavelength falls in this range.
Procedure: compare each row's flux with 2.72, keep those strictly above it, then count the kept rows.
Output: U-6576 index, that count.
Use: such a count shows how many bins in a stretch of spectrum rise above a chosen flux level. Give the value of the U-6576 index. 2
